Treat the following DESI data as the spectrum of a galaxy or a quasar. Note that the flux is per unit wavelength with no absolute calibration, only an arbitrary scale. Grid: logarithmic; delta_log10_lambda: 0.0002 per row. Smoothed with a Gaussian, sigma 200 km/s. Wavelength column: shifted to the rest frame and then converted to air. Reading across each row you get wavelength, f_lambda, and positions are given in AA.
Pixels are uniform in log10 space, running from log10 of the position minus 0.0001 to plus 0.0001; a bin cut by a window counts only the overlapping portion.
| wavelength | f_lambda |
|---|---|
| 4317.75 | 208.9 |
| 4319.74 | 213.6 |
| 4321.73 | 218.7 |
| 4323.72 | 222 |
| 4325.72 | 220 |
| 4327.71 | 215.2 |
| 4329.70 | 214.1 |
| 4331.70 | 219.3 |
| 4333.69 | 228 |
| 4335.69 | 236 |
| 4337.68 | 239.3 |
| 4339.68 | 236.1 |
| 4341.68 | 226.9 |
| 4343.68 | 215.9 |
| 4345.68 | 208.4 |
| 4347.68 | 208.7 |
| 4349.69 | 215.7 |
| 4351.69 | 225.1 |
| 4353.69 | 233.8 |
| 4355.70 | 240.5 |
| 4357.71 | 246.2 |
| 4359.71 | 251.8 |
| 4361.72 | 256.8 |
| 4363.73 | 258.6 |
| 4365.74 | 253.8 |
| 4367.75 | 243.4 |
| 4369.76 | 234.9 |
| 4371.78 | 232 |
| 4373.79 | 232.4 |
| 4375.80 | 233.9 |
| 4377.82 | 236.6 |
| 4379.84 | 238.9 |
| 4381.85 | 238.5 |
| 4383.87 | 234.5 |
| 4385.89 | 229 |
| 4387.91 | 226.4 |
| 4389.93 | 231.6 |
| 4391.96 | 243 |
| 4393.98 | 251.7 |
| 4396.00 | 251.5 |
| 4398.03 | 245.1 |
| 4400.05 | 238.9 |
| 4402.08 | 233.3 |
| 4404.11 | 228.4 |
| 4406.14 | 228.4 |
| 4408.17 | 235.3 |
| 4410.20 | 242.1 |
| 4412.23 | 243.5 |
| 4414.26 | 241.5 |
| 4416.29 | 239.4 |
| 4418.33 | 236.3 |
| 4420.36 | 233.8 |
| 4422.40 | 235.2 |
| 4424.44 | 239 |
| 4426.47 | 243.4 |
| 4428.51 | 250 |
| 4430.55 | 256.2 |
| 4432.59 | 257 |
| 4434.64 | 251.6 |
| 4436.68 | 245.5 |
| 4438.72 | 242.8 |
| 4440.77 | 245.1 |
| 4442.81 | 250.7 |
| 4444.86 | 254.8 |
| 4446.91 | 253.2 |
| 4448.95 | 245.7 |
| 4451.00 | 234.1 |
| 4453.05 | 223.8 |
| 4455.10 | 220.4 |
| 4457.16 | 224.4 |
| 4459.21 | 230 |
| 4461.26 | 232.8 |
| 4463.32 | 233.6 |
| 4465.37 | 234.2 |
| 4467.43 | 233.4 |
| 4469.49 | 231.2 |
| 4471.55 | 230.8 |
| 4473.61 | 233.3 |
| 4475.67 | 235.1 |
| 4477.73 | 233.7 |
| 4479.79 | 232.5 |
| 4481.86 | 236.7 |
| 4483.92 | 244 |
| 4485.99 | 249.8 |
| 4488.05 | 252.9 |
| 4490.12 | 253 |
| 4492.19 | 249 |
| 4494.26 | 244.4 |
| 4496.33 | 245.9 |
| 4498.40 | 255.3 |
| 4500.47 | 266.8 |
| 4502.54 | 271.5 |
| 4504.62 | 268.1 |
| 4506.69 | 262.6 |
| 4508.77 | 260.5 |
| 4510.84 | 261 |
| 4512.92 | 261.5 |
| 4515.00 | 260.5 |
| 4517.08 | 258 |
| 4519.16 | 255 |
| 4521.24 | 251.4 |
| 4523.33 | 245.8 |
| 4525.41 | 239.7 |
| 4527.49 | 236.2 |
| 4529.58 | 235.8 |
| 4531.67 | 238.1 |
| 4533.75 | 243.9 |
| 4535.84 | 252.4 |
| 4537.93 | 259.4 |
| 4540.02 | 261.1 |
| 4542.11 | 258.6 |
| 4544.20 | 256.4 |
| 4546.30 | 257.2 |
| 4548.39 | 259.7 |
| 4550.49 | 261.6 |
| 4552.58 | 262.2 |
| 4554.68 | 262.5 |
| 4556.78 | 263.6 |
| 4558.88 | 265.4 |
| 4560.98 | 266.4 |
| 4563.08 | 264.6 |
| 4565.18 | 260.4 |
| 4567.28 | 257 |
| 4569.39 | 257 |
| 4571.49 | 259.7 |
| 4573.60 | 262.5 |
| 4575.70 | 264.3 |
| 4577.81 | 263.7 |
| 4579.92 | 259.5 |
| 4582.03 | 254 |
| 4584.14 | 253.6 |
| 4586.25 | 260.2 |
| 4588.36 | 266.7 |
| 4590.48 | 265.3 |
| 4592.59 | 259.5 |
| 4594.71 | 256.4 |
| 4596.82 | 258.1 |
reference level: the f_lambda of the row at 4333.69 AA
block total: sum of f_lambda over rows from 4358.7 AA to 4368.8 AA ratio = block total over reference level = 5.55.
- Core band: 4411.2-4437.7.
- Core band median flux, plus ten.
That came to 253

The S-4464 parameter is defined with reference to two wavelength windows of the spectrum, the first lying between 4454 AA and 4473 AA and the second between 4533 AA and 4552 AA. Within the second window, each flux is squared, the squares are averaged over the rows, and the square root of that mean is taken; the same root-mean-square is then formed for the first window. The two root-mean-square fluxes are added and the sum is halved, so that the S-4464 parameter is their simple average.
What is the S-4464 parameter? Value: 243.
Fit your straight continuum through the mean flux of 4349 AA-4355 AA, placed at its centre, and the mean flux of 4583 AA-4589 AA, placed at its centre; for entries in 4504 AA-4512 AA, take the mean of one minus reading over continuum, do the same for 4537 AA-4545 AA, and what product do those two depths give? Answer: 0.0013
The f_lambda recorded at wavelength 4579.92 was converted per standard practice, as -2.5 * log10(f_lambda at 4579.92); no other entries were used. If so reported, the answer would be -6.04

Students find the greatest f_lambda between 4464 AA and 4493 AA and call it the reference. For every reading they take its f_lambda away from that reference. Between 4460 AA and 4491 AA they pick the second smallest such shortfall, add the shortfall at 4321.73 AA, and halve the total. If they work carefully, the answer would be 17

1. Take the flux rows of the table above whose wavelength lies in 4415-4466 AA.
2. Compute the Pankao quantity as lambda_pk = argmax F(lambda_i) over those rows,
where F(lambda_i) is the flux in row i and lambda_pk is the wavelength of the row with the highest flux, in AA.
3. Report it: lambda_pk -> 4432.59 AA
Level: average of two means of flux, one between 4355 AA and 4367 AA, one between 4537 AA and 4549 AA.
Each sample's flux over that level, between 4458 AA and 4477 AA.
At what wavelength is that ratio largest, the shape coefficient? 4475.67 AA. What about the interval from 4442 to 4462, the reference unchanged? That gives 4444.86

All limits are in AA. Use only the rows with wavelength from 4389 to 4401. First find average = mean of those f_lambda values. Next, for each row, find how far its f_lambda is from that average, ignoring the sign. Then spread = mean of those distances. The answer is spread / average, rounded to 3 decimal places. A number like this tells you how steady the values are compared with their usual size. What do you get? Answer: 0.024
